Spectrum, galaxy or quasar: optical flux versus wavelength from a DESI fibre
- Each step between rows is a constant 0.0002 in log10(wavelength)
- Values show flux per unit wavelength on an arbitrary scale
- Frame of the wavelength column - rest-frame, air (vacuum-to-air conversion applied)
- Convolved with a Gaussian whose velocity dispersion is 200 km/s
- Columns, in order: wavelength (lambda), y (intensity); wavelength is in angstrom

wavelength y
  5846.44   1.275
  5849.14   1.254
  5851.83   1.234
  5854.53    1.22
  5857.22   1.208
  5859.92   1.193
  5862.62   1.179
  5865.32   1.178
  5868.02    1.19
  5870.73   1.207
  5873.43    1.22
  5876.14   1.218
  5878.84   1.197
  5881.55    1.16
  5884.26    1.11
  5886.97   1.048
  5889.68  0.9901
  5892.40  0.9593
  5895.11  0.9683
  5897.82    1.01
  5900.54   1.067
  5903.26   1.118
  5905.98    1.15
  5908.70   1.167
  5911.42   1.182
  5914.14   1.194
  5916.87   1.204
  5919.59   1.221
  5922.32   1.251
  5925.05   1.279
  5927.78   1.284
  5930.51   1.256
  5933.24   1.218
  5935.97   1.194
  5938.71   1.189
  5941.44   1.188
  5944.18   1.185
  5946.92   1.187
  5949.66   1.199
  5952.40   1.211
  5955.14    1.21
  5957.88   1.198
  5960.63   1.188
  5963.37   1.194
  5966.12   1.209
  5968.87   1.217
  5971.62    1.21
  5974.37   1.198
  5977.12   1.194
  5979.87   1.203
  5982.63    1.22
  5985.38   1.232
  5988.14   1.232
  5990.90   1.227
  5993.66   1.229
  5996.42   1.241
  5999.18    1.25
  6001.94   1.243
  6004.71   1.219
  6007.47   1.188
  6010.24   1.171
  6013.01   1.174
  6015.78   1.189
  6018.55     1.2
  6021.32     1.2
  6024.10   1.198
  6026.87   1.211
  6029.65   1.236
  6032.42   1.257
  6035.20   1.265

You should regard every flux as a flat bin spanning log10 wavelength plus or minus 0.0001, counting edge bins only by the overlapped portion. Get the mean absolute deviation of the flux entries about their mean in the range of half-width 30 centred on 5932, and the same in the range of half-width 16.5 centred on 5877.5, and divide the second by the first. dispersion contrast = 2.7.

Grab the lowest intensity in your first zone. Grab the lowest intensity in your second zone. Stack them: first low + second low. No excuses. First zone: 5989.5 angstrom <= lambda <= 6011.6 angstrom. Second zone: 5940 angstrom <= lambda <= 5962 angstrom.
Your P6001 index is 2.36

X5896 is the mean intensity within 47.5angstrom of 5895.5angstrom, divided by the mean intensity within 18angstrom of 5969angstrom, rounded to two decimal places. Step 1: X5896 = 0.97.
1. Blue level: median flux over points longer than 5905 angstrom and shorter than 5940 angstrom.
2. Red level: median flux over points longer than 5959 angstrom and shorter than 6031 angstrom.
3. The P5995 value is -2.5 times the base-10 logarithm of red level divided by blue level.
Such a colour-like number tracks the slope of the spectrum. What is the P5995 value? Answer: -0.0049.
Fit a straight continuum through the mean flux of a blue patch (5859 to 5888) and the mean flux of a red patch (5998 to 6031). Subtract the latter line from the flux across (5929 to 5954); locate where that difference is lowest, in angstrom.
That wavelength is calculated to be 5944.18 angstrom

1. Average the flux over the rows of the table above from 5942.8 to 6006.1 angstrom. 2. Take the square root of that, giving 1.10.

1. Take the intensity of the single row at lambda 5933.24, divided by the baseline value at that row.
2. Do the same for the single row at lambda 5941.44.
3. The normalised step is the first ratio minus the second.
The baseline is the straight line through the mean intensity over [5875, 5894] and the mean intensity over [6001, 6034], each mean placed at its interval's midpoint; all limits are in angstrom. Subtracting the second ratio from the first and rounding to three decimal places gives 0.033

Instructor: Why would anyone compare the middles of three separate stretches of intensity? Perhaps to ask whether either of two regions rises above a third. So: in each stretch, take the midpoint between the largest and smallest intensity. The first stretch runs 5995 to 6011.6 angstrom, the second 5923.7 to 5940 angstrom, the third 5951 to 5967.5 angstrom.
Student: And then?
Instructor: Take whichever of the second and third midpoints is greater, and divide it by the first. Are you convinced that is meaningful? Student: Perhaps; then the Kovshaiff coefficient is 1.021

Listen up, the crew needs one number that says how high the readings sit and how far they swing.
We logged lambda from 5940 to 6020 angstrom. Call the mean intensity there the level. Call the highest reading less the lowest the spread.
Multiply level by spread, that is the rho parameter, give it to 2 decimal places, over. 0.10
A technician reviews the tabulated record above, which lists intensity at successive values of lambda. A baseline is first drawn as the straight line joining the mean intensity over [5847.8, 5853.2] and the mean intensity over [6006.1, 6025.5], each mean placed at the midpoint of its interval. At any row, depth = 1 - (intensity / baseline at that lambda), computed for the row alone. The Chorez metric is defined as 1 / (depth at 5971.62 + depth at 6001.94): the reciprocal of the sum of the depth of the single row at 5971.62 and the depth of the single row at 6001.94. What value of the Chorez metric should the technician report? -21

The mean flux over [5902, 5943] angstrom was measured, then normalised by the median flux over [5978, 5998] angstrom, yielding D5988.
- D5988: 0.98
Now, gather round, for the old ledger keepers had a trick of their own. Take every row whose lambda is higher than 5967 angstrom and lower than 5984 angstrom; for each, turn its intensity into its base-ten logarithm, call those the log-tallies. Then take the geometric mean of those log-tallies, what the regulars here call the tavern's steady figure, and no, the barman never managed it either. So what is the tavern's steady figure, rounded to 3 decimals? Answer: 0.082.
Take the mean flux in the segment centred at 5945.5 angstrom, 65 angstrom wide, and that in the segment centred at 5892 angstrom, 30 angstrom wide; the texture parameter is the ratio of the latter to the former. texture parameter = 0.88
